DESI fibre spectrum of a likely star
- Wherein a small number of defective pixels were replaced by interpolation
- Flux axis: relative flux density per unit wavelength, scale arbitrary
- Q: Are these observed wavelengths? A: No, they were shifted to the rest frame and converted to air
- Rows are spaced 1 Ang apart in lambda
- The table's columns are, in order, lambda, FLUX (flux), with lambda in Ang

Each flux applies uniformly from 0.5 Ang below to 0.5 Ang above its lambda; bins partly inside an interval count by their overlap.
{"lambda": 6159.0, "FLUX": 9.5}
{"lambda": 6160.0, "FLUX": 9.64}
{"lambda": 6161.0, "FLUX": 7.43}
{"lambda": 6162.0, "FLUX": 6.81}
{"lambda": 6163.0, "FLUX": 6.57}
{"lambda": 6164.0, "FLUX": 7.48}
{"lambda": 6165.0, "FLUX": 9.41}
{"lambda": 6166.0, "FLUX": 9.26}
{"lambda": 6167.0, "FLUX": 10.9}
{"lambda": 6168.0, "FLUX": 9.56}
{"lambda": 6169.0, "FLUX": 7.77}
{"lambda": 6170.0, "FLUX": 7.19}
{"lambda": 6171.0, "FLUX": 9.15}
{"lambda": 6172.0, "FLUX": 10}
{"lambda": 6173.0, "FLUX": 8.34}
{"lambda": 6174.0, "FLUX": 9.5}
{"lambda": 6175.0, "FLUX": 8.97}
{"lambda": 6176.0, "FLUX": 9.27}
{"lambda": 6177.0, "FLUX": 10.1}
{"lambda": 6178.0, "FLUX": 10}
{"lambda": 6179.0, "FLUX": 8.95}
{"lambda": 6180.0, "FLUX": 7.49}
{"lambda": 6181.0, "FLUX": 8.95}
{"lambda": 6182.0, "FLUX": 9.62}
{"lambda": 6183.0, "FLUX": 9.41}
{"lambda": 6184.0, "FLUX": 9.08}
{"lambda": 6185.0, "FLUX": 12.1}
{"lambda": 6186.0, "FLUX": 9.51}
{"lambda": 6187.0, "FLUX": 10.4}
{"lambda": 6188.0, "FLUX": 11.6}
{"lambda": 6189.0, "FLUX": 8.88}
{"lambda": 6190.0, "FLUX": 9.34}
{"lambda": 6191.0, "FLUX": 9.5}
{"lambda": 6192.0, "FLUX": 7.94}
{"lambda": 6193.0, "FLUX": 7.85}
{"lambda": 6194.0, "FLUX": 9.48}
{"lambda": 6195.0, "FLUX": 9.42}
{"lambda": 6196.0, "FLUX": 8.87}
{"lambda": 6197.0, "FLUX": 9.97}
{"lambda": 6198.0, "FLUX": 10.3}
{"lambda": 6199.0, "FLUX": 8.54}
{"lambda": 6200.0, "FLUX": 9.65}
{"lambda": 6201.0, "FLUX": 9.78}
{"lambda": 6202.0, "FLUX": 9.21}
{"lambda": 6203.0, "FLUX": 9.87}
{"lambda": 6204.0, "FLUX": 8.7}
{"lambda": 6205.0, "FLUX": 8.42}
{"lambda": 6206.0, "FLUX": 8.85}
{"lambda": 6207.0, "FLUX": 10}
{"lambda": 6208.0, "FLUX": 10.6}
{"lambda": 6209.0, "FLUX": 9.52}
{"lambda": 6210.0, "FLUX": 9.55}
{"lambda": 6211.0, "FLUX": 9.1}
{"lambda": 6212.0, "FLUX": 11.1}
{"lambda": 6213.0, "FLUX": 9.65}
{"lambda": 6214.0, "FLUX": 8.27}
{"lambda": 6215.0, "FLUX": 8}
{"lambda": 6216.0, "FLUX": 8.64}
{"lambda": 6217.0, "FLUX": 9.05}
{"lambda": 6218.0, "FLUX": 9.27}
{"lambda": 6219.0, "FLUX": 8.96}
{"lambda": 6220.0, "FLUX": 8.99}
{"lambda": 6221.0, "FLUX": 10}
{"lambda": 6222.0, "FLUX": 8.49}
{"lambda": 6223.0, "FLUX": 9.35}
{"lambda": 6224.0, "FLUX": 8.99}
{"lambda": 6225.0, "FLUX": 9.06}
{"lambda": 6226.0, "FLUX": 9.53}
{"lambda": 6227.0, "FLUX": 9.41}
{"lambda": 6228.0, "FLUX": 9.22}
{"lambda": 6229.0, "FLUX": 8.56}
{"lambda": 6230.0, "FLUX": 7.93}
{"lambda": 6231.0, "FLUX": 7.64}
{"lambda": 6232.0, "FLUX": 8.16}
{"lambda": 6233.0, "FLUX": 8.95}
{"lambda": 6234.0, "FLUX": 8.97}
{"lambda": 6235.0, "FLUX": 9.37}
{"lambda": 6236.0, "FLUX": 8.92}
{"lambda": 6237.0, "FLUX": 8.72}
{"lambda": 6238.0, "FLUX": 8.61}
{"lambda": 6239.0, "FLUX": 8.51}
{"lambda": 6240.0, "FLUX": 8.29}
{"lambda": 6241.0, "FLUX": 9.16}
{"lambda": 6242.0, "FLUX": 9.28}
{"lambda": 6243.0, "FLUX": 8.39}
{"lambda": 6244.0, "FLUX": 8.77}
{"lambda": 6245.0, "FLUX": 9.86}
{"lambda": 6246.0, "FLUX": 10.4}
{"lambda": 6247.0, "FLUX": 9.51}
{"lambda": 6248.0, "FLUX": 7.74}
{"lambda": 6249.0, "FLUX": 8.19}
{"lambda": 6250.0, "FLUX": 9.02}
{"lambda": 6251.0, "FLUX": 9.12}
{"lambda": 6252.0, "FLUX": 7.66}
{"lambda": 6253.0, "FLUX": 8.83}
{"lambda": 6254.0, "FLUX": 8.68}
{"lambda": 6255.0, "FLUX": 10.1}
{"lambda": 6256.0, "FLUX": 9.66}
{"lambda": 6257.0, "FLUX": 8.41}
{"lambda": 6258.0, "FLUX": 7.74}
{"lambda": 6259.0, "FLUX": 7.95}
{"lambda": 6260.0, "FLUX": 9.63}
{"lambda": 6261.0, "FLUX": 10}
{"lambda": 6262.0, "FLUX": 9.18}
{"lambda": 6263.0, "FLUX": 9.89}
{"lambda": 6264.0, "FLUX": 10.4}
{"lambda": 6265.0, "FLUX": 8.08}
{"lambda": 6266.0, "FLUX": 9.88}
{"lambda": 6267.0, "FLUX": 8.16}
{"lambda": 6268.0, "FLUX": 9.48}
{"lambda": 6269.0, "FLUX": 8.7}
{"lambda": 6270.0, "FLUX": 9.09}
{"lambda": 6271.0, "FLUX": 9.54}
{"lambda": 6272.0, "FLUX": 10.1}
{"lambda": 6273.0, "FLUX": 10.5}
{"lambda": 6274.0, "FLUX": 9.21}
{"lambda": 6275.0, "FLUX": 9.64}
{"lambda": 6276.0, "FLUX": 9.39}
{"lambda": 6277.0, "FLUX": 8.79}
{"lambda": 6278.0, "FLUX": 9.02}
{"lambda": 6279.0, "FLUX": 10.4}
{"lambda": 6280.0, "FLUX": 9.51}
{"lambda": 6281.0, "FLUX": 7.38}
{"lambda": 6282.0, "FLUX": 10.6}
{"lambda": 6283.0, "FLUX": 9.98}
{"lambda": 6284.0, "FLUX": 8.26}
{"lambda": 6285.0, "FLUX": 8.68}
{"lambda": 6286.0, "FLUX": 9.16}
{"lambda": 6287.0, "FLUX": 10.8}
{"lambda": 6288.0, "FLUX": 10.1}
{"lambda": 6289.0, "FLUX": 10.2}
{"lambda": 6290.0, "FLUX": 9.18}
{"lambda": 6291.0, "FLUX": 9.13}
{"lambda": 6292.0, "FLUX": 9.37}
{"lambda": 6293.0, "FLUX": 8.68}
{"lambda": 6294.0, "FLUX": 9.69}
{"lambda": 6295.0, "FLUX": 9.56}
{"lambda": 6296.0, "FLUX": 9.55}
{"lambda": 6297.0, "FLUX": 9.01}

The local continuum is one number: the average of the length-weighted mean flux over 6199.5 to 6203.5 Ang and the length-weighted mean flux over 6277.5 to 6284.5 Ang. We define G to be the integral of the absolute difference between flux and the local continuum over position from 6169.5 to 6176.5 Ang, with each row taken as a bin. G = 5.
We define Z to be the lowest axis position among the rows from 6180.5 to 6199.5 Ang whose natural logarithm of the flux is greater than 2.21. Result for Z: 6182.0 Ang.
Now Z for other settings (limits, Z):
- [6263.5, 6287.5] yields 6264.0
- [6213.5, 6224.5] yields 6218.0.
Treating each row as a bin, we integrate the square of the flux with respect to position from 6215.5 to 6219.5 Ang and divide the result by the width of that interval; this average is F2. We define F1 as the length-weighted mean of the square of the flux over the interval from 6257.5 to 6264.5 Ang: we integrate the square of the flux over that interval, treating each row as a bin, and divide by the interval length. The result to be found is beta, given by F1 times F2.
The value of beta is 6987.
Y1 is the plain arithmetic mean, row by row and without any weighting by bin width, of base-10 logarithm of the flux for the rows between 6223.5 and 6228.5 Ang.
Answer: 0.966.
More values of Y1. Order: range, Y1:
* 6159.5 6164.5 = 0.876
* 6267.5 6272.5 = 0.972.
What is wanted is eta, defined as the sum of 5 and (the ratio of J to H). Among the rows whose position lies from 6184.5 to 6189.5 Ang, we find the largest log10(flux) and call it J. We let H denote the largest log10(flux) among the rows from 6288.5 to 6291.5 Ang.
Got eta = 6.07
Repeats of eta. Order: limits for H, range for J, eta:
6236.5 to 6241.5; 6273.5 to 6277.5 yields 6.02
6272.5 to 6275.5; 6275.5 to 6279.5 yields 6.00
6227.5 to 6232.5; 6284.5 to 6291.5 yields 6.07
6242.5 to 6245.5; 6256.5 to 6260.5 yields 5.99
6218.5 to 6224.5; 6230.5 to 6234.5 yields 5.95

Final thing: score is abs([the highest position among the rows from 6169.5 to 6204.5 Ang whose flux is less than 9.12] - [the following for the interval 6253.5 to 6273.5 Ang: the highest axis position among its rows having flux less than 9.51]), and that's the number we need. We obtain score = 66 Ang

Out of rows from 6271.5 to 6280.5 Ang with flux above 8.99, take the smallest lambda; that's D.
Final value 6272.0 Ang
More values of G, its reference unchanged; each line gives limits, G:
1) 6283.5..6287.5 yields 4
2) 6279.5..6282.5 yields 3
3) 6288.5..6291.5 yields 1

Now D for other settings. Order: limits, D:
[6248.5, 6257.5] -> 6250.0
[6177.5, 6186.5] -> 6178.0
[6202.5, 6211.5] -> 6203.0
